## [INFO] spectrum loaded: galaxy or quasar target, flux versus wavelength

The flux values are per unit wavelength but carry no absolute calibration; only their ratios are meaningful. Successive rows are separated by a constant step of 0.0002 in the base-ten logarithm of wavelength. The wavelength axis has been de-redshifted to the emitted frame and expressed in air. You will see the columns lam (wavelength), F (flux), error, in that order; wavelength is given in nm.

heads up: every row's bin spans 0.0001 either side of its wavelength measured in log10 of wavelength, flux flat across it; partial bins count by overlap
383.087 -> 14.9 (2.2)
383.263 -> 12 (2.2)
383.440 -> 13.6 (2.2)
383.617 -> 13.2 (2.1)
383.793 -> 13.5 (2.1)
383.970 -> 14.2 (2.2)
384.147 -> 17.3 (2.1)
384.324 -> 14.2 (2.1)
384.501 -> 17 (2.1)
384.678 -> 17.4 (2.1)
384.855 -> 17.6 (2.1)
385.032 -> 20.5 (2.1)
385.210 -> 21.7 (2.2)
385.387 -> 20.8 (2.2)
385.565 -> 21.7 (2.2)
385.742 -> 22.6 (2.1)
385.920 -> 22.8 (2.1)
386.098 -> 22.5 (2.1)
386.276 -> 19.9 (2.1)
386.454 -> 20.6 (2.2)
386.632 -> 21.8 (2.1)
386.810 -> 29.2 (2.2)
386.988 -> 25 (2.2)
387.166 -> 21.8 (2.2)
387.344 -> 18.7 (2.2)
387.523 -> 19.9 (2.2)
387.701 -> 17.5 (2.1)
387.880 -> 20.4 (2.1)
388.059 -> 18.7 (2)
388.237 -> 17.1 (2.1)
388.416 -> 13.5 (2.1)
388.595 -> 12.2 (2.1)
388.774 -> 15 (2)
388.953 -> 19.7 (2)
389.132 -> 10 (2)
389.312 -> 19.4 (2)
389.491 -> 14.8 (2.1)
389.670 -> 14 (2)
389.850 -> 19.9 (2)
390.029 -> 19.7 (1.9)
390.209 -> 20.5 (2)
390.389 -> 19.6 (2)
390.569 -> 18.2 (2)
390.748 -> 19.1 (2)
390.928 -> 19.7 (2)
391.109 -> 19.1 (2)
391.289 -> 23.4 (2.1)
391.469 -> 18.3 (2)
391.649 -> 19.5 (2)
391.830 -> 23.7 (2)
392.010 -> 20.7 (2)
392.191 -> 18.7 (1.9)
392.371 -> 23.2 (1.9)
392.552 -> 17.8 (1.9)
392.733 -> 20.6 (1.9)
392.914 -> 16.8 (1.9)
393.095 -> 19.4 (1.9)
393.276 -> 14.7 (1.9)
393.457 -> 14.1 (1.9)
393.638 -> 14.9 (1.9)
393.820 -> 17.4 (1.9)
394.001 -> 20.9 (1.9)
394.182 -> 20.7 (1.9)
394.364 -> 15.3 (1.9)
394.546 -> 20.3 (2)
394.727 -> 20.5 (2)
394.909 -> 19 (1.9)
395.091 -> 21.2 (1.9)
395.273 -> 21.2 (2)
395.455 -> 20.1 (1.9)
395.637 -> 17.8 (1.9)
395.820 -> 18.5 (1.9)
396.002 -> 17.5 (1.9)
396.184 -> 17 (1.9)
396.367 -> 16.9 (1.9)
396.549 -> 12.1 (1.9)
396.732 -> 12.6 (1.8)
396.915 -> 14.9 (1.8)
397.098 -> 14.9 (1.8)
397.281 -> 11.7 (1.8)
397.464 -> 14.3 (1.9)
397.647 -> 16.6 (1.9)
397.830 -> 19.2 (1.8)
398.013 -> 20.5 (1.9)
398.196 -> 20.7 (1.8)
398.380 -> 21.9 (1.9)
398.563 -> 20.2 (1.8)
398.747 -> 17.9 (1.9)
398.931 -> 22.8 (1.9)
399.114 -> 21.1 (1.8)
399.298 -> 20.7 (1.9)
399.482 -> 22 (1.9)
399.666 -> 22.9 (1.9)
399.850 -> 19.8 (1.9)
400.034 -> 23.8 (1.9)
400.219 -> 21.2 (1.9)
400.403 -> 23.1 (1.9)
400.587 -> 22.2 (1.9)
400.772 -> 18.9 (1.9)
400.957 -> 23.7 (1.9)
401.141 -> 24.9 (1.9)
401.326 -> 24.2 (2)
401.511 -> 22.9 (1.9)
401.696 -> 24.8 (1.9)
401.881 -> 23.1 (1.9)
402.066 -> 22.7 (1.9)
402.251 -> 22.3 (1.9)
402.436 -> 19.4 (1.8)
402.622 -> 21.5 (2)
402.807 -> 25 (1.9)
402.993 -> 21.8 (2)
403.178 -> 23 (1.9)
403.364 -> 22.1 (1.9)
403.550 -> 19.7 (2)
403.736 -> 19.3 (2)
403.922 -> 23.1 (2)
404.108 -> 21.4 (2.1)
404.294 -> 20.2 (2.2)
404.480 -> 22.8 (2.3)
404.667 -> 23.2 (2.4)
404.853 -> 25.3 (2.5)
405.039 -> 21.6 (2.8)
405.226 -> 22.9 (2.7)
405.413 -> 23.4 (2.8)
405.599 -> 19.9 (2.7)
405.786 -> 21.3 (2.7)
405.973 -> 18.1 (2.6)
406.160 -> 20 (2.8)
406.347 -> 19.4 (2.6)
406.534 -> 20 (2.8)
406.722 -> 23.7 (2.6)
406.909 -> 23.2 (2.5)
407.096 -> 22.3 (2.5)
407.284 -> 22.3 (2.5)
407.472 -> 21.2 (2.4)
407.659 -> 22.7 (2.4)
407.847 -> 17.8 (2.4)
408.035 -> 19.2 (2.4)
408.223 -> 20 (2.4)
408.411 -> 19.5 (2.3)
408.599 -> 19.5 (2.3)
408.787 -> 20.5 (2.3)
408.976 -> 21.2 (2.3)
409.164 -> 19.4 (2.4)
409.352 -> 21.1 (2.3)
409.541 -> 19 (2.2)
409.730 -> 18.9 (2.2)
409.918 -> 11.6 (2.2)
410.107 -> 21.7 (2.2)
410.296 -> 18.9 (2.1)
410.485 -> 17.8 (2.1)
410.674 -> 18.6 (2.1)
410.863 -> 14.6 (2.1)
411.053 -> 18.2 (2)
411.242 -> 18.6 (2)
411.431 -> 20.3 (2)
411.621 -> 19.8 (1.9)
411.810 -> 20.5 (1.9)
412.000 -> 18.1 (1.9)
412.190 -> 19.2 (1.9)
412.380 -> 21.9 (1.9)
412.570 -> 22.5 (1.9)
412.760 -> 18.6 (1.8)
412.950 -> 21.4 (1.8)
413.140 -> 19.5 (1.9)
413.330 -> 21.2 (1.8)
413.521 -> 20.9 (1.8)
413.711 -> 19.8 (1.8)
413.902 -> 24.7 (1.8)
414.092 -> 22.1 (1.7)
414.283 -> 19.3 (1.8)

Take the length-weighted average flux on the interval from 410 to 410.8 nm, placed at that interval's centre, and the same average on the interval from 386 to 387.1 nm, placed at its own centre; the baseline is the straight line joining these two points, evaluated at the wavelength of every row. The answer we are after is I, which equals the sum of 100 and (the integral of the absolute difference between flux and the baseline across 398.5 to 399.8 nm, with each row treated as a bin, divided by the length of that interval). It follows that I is 101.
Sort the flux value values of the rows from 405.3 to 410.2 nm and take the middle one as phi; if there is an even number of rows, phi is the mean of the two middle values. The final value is 20.0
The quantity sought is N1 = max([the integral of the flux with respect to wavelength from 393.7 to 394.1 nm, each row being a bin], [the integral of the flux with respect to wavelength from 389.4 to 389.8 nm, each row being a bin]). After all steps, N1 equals 7.56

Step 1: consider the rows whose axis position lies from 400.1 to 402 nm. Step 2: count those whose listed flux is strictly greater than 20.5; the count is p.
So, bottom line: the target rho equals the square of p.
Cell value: 81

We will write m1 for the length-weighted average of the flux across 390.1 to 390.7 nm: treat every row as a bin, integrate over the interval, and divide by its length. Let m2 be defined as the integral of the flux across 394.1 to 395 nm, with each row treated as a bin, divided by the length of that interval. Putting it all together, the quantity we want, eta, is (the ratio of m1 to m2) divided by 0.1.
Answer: 10.1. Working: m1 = 19.4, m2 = 19.1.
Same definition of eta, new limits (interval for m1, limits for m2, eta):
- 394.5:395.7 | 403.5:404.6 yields 9.5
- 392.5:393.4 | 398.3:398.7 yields 8.6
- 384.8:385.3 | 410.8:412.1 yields 10.8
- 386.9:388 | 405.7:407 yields 9.8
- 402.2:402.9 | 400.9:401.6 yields 9.2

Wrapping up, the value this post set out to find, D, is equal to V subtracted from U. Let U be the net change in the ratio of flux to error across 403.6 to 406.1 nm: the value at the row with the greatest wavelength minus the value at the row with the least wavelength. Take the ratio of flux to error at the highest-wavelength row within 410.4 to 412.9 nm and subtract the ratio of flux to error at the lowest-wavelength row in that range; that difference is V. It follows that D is -4.5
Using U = -2.7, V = 2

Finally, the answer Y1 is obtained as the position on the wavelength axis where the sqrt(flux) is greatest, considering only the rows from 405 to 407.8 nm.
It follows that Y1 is 406.722 nm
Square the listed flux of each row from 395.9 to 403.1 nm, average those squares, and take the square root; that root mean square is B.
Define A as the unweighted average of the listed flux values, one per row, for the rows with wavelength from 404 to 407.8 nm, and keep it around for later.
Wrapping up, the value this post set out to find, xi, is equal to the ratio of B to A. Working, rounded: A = 21.7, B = 20.4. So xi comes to 0.94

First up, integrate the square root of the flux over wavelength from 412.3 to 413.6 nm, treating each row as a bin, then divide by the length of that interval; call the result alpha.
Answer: 4.56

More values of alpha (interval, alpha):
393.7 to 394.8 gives 4.36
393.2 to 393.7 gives 3.82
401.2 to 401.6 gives 4.86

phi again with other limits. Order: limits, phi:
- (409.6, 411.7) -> 18.6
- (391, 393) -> 19.5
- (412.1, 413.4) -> 21.2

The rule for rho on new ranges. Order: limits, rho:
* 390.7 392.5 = 16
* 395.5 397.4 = 0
